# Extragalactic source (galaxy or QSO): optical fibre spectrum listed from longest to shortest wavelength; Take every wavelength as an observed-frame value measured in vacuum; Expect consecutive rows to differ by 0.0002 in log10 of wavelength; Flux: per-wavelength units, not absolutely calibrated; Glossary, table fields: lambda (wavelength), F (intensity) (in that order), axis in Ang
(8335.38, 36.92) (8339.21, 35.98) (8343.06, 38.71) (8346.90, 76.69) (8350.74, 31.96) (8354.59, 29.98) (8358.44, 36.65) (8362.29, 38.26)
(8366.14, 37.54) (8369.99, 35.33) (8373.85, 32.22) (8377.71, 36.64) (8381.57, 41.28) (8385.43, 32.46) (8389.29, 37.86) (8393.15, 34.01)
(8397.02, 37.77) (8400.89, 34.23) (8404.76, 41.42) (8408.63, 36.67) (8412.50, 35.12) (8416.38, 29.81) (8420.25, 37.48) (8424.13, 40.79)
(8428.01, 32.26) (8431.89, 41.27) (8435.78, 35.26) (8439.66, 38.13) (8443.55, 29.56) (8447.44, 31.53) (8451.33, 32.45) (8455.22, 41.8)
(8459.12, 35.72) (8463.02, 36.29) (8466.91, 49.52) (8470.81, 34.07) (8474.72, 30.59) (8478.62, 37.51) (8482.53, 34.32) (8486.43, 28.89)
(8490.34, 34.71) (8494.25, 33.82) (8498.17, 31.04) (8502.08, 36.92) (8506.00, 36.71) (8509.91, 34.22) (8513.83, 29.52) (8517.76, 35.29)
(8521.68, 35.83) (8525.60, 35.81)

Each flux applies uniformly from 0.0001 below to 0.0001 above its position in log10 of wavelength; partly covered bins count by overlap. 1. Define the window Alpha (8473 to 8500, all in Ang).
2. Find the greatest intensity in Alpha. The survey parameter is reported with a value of 37.51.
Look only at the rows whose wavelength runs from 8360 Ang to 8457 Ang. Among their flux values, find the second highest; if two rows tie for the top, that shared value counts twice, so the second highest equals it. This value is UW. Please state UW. 41.42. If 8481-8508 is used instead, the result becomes 36.71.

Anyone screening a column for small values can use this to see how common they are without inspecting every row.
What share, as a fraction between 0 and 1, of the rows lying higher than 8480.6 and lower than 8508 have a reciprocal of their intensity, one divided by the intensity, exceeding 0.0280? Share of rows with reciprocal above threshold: 0.7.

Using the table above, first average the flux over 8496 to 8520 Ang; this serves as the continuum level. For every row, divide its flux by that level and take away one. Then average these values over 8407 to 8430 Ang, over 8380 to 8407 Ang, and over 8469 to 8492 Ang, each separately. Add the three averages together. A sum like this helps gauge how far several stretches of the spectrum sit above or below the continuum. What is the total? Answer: 0.11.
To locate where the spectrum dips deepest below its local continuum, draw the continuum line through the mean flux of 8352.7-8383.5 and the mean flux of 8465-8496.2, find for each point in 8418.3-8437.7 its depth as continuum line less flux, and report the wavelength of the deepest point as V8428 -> 8428.01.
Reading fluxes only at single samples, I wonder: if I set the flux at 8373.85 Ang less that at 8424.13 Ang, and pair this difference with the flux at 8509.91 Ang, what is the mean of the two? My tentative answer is 12.8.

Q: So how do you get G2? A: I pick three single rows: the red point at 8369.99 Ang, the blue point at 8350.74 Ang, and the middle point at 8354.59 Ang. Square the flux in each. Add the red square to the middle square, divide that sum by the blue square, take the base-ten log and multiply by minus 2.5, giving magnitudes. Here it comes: -0.81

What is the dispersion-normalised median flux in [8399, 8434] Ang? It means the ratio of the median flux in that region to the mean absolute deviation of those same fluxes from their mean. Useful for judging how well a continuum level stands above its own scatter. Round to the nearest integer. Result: 11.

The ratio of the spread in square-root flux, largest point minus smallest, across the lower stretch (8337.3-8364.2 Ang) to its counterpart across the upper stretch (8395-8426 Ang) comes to 3.4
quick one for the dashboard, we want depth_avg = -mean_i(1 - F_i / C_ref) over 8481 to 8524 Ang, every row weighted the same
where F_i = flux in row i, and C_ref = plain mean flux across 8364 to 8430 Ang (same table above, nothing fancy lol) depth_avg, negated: -0.064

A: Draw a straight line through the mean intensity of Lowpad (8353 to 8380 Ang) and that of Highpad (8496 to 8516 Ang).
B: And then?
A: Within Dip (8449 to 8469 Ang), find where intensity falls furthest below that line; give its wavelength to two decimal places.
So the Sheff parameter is 8451.33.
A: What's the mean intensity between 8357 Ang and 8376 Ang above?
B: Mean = 36.0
